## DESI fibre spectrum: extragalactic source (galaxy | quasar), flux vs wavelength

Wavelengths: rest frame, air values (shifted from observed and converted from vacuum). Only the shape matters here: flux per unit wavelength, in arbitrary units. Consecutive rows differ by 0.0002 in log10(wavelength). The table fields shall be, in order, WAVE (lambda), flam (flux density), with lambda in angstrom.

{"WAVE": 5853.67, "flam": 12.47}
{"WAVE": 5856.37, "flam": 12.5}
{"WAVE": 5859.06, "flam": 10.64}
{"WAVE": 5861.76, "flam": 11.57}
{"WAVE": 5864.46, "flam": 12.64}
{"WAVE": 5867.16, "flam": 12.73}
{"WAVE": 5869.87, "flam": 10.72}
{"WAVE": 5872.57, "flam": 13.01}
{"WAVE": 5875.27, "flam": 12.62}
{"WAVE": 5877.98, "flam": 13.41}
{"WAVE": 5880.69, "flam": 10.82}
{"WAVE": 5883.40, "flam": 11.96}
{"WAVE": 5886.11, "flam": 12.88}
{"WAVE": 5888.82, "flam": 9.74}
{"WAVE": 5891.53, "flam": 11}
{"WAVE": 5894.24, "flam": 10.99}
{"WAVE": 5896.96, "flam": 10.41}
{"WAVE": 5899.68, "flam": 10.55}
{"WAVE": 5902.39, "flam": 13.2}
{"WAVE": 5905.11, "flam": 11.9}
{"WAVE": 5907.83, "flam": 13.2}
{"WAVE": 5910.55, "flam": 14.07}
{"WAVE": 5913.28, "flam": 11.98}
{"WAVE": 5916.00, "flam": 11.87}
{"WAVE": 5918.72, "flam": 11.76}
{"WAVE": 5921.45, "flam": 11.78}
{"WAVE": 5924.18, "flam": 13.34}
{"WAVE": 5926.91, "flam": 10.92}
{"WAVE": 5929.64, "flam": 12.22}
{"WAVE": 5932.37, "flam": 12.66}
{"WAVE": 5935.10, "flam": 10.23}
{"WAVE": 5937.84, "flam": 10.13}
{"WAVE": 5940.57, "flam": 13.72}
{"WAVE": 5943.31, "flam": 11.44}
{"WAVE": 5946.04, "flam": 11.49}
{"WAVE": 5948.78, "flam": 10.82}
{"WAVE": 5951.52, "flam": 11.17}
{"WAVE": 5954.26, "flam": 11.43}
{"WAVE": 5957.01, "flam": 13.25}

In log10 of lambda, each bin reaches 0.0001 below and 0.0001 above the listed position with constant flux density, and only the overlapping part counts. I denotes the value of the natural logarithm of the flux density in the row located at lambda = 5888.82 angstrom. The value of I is 2.28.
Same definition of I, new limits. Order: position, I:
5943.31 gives 2.44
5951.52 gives 2.41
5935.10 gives 2.33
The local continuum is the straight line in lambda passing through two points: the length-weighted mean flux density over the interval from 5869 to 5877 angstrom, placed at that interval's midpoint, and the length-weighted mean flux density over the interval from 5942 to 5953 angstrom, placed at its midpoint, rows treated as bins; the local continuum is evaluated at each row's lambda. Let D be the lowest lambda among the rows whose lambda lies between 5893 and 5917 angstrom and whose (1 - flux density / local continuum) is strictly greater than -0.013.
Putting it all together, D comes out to 5894.24 angstrom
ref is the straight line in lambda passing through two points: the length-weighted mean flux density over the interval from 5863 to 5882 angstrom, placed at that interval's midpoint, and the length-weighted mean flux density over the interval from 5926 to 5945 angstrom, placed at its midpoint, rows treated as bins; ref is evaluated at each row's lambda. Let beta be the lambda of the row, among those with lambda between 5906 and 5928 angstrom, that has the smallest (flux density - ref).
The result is 5926.91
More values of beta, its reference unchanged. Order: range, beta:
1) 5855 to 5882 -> 5859.06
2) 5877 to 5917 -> 5888.82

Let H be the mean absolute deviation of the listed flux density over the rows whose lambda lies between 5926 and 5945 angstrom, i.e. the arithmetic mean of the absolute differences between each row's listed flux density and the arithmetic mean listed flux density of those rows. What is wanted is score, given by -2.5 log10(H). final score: -0.07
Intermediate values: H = 1.07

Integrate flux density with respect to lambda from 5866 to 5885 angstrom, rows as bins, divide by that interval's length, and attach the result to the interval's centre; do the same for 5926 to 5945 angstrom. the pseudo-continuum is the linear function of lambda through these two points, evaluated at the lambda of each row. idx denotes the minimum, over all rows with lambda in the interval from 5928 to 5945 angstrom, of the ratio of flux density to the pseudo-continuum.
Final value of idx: 0.87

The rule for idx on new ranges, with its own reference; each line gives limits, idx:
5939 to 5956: 0.94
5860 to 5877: 0.88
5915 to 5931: 0.93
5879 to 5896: 0.81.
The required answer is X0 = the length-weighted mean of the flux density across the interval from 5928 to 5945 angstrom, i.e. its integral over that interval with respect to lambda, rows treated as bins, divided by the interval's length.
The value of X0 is 11.7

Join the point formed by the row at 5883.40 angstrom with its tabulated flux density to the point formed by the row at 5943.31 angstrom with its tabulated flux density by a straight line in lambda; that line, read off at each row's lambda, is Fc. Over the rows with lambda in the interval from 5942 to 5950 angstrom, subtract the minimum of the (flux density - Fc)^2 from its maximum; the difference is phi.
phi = 0.3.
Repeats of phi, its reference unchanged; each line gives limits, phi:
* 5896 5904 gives 0.4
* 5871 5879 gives 1.6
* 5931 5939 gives 0.6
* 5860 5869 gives 0.1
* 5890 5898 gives 1.3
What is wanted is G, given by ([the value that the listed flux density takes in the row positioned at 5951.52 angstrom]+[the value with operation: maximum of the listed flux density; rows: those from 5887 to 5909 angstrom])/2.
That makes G 12.2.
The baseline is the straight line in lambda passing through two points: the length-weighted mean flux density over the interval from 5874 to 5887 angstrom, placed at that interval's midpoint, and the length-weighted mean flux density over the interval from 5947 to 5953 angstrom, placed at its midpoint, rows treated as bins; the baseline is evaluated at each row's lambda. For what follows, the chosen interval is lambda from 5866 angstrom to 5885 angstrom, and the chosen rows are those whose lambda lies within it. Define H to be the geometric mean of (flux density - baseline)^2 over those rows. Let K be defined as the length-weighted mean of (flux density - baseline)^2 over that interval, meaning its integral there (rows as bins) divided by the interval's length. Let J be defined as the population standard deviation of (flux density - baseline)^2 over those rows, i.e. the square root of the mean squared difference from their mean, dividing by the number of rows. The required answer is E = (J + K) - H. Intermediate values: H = 0.31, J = 1.2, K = 1.00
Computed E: 1.8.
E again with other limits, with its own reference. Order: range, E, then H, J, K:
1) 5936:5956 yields 3.1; 0.23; 2.1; 1.23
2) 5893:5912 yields 2.8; 0.77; 1.5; 2.09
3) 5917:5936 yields 1.7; 0.39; 1.1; 1.01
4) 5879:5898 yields 2.6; 1.09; 1.8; 1.91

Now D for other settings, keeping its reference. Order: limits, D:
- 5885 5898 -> 5888.82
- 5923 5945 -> 5926.91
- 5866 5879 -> 5869.87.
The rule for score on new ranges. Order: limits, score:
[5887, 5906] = 0.21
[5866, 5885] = 0.15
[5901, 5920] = 0.26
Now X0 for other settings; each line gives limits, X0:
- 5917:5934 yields 12.1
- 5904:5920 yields 12.5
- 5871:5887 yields 12.4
